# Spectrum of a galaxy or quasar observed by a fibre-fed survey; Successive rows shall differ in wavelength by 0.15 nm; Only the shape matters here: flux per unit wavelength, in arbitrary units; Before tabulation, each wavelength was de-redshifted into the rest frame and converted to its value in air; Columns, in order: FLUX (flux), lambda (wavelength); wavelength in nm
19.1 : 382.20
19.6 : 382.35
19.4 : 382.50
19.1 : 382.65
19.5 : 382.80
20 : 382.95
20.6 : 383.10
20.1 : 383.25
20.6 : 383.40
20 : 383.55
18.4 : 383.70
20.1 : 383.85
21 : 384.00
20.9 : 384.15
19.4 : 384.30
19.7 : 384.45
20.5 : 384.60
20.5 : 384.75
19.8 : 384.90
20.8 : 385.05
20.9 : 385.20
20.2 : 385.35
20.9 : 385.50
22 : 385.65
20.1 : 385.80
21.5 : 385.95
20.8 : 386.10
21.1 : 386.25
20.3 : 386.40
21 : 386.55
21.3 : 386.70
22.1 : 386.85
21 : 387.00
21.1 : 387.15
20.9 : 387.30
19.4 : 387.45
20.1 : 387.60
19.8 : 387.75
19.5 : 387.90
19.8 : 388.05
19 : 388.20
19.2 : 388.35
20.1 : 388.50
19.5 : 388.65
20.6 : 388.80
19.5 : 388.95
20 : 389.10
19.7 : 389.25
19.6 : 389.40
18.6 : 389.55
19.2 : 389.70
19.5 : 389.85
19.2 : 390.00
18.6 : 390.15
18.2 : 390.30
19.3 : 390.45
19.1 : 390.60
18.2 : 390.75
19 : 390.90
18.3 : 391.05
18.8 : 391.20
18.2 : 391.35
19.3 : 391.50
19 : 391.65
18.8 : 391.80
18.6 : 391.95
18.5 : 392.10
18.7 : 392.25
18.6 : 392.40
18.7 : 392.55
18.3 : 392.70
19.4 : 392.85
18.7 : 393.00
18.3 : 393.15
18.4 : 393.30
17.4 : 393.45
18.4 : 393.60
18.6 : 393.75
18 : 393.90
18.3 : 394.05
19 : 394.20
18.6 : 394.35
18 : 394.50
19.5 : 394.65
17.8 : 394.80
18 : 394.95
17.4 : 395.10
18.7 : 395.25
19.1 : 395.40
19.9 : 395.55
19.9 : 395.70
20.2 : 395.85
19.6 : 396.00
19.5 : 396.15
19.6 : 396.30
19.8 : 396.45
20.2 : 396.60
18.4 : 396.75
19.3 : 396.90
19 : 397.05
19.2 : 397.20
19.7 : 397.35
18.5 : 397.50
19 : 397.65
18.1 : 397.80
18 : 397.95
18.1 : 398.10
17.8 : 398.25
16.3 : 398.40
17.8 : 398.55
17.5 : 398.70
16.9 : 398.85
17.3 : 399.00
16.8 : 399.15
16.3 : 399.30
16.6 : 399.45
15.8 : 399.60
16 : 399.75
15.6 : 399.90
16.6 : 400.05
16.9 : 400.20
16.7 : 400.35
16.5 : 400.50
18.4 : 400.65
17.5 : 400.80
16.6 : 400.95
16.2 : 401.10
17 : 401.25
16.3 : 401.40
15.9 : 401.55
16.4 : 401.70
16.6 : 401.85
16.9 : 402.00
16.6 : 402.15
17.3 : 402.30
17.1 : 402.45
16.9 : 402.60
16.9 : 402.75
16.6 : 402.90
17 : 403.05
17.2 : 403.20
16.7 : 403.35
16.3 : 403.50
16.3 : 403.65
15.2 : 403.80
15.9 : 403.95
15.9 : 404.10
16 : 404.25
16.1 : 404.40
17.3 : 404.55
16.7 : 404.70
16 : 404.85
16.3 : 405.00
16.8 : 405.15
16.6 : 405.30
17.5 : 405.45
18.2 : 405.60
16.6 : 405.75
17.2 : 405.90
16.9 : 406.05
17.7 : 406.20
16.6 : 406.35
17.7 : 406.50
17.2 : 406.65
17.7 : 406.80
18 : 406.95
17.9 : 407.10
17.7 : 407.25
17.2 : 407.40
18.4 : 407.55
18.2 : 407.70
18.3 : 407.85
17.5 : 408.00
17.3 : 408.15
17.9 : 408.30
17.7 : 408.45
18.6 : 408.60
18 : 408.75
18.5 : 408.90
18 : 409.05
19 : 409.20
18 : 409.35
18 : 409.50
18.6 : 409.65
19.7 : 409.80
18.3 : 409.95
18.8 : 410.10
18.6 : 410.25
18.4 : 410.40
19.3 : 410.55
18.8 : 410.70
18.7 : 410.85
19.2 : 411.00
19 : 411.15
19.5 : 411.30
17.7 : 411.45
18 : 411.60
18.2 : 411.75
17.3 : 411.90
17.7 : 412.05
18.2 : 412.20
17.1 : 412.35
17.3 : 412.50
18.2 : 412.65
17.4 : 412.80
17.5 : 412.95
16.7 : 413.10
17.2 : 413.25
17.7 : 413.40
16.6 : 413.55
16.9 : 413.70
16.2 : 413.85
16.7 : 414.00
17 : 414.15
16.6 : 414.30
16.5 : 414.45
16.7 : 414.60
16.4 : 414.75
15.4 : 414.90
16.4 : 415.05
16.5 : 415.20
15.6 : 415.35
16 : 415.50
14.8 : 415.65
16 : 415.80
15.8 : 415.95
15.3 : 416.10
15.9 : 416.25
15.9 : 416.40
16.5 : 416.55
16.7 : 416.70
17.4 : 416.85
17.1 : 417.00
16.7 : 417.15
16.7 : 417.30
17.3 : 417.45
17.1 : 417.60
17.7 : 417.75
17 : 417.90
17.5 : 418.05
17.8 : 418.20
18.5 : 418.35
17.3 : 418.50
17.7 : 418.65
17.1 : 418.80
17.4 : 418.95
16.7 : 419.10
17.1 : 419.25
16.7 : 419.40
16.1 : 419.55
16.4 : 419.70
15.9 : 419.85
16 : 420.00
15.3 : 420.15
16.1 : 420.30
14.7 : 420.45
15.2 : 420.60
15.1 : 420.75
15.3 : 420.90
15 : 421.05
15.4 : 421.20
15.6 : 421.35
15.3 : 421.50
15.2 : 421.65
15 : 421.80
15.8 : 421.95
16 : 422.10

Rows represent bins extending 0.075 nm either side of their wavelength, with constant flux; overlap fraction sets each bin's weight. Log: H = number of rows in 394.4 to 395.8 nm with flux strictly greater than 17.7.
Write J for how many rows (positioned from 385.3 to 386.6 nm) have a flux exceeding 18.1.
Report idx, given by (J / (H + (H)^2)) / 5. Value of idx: 0.025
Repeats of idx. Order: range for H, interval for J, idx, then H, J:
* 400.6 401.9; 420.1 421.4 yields 0.000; 1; 0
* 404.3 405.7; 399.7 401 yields 0.100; 1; 1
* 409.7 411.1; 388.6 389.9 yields 0.020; 9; 9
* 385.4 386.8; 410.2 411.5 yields 0.018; 9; 8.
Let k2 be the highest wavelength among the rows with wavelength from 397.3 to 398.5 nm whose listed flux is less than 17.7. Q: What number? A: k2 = 398.40 nm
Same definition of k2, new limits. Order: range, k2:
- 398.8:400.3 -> 400.20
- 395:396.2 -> 395.10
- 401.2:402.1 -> 402.00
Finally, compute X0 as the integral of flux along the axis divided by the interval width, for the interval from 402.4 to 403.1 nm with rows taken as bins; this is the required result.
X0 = 16.9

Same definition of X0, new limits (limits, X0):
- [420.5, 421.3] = 15.2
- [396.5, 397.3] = 19.3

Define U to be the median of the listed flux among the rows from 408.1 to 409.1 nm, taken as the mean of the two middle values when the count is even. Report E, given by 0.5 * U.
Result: 9.0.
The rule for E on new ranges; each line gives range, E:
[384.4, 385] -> 10.1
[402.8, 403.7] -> 8.3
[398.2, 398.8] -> 8.8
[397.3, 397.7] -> 9.5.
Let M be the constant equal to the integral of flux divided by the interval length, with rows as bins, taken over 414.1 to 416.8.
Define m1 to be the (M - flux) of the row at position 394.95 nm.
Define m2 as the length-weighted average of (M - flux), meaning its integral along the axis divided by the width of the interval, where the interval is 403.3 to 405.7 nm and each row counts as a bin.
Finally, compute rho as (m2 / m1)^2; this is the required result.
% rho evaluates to 0.0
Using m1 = -1.9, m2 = -0.37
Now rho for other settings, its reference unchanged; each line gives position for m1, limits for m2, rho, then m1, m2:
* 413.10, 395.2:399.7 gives 15.5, -0.6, -2.30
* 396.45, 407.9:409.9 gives 0.3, -3.7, -2.10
